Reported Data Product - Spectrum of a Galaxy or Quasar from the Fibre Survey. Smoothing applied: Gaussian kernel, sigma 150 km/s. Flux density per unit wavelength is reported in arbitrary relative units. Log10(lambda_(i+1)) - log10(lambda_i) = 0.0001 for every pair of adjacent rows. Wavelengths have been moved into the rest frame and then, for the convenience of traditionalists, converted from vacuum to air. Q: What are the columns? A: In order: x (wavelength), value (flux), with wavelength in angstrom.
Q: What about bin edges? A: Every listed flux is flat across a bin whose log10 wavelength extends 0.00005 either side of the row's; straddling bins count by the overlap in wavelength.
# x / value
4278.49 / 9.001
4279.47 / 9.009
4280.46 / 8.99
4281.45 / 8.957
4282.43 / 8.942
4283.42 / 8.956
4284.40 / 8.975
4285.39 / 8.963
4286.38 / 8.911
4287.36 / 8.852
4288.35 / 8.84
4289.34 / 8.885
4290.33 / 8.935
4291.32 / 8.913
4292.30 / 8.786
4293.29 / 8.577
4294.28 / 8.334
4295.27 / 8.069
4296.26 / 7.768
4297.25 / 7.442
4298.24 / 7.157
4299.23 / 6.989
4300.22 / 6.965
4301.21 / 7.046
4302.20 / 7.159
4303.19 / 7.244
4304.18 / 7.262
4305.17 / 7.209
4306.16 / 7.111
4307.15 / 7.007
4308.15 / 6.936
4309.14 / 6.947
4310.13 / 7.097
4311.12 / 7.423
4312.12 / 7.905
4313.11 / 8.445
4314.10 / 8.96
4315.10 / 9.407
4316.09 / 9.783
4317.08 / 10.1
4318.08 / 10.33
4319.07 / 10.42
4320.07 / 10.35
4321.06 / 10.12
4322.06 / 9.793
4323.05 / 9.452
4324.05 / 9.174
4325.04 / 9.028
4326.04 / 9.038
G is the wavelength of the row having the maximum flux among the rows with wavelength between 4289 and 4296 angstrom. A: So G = 4290.33 angstrom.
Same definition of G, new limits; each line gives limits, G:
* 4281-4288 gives 4284.40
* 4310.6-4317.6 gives 4317.08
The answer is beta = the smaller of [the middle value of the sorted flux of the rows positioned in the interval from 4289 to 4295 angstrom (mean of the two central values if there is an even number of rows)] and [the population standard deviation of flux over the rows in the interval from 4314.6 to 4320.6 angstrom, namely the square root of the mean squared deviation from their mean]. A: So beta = 0.36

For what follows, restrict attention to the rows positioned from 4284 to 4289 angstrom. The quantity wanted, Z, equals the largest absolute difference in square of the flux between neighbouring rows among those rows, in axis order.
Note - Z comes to 1.0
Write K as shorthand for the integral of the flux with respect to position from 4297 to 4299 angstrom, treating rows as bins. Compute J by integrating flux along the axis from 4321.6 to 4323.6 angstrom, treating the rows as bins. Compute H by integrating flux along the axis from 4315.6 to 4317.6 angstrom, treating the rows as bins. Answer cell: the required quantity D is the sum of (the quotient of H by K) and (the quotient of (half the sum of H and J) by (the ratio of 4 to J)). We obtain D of 95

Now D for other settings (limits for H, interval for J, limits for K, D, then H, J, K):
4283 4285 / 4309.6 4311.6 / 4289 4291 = 60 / 18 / 14.5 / 18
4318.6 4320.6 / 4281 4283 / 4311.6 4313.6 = 88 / 21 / 17.9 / 16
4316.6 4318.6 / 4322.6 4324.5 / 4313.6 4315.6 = 85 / 20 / 17.7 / 18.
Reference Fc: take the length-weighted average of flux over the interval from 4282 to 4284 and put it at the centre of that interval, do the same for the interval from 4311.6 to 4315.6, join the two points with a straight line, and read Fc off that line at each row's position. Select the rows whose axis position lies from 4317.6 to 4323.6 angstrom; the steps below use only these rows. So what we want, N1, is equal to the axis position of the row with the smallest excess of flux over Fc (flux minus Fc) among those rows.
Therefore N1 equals 4323.05 angstrom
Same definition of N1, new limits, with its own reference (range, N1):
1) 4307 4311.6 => 4308.15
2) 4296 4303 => 4300.22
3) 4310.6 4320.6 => 4311.12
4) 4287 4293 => 4292.30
